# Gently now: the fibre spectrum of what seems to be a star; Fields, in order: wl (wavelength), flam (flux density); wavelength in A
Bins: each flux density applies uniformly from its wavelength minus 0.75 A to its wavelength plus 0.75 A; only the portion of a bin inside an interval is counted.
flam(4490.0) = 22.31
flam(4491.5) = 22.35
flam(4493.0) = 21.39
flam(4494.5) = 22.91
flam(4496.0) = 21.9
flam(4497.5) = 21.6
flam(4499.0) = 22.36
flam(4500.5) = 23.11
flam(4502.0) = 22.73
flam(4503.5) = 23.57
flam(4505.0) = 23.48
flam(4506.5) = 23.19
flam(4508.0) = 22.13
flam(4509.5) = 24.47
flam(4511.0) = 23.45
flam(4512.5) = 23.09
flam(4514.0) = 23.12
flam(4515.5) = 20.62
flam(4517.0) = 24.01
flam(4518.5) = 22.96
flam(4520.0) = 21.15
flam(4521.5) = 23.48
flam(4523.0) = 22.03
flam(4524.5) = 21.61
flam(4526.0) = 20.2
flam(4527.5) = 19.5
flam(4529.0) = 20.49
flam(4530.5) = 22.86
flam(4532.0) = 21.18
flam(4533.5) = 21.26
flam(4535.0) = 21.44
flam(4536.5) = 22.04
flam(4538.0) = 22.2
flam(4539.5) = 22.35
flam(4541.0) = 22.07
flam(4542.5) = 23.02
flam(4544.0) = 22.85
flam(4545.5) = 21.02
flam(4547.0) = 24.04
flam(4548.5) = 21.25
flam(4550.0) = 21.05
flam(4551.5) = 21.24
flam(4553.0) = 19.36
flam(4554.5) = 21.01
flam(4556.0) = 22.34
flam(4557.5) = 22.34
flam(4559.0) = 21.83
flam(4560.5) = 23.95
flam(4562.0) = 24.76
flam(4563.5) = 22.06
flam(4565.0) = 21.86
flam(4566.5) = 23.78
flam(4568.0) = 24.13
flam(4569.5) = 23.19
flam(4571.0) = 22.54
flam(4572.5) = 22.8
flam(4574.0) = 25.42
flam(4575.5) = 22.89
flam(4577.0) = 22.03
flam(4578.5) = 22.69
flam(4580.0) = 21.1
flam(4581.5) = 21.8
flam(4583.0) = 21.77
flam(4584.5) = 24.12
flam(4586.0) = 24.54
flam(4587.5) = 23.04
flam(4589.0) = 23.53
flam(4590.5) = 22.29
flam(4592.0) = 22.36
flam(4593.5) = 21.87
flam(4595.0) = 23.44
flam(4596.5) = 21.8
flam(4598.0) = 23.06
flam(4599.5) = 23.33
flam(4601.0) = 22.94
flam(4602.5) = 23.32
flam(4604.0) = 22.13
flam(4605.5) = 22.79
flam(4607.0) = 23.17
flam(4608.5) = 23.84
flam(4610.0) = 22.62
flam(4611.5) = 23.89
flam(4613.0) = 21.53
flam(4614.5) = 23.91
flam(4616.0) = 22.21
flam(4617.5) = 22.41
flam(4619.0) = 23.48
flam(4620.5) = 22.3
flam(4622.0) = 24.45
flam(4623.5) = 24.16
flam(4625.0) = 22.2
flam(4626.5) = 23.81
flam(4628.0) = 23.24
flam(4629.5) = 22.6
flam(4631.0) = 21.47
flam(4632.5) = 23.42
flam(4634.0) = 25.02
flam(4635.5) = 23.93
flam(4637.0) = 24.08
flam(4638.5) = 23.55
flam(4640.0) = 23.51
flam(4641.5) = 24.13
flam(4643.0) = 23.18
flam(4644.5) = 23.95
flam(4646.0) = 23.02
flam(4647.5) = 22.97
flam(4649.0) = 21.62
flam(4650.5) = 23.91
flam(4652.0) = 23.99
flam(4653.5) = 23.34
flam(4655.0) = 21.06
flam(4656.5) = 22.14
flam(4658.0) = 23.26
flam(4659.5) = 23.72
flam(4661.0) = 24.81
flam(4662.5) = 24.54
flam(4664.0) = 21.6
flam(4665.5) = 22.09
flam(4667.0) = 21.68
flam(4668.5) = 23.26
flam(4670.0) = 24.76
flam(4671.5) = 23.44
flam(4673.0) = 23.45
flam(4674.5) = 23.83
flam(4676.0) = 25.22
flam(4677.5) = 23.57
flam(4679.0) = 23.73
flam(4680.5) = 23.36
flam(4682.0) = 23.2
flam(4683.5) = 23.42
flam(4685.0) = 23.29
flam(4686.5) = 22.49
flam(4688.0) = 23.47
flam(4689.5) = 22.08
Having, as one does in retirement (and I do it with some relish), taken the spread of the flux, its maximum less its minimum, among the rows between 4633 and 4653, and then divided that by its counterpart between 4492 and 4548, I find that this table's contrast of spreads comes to 0.68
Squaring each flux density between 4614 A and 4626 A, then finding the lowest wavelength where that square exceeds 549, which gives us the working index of 4614.5 A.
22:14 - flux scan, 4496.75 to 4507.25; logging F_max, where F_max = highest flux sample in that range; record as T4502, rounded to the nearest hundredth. 23.57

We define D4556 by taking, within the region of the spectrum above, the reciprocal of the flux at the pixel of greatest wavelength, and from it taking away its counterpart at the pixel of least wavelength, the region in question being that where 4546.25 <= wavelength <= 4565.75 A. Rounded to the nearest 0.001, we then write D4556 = 0.004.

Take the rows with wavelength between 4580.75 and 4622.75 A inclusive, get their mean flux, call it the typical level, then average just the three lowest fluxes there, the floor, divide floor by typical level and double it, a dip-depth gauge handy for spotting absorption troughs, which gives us 1.89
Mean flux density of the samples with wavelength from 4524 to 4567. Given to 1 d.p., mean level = 21.9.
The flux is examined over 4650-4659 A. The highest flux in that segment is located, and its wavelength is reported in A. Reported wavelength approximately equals 4652.0 A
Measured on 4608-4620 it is 4614.5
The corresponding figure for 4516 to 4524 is 4517.0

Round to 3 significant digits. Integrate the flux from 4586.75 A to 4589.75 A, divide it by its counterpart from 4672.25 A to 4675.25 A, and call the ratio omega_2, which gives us 0.985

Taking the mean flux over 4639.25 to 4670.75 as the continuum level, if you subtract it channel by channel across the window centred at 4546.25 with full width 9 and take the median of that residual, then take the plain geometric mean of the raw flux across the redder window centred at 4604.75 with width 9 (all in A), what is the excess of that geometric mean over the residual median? 24.1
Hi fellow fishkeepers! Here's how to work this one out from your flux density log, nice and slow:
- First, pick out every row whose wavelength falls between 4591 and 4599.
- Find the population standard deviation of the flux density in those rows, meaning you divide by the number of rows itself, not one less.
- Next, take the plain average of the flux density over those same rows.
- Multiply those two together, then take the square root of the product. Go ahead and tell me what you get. 3.8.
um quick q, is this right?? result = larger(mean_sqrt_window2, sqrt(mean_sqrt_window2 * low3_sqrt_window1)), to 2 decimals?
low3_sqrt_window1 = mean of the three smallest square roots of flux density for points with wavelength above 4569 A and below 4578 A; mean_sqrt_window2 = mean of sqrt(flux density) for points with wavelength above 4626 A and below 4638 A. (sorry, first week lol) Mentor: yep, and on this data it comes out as 4.84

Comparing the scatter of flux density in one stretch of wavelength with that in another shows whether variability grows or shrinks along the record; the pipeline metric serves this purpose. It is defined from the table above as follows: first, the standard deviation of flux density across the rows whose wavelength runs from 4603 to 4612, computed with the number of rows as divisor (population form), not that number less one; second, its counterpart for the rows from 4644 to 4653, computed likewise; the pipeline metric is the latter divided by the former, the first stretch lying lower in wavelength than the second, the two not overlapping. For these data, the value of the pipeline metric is 1.32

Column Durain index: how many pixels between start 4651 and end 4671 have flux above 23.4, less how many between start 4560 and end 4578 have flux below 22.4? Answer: 2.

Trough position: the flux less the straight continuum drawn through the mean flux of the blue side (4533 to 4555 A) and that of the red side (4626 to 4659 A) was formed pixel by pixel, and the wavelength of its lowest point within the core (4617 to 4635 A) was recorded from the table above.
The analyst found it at 4631.0 A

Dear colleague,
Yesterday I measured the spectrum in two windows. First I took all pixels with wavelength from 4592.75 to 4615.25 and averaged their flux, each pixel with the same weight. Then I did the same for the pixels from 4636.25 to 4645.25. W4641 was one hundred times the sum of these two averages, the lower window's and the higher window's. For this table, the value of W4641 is 4664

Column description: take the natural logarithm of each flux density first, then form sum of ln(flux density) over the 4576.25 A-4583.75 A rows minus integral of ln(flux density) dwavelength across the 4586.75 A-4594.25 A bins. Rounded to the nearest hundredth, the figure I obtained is -7.96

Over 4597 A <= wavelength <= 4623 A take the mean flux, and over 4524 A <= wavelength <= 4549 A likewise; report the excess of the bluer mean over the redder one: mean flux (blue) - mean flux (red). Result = -1.29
